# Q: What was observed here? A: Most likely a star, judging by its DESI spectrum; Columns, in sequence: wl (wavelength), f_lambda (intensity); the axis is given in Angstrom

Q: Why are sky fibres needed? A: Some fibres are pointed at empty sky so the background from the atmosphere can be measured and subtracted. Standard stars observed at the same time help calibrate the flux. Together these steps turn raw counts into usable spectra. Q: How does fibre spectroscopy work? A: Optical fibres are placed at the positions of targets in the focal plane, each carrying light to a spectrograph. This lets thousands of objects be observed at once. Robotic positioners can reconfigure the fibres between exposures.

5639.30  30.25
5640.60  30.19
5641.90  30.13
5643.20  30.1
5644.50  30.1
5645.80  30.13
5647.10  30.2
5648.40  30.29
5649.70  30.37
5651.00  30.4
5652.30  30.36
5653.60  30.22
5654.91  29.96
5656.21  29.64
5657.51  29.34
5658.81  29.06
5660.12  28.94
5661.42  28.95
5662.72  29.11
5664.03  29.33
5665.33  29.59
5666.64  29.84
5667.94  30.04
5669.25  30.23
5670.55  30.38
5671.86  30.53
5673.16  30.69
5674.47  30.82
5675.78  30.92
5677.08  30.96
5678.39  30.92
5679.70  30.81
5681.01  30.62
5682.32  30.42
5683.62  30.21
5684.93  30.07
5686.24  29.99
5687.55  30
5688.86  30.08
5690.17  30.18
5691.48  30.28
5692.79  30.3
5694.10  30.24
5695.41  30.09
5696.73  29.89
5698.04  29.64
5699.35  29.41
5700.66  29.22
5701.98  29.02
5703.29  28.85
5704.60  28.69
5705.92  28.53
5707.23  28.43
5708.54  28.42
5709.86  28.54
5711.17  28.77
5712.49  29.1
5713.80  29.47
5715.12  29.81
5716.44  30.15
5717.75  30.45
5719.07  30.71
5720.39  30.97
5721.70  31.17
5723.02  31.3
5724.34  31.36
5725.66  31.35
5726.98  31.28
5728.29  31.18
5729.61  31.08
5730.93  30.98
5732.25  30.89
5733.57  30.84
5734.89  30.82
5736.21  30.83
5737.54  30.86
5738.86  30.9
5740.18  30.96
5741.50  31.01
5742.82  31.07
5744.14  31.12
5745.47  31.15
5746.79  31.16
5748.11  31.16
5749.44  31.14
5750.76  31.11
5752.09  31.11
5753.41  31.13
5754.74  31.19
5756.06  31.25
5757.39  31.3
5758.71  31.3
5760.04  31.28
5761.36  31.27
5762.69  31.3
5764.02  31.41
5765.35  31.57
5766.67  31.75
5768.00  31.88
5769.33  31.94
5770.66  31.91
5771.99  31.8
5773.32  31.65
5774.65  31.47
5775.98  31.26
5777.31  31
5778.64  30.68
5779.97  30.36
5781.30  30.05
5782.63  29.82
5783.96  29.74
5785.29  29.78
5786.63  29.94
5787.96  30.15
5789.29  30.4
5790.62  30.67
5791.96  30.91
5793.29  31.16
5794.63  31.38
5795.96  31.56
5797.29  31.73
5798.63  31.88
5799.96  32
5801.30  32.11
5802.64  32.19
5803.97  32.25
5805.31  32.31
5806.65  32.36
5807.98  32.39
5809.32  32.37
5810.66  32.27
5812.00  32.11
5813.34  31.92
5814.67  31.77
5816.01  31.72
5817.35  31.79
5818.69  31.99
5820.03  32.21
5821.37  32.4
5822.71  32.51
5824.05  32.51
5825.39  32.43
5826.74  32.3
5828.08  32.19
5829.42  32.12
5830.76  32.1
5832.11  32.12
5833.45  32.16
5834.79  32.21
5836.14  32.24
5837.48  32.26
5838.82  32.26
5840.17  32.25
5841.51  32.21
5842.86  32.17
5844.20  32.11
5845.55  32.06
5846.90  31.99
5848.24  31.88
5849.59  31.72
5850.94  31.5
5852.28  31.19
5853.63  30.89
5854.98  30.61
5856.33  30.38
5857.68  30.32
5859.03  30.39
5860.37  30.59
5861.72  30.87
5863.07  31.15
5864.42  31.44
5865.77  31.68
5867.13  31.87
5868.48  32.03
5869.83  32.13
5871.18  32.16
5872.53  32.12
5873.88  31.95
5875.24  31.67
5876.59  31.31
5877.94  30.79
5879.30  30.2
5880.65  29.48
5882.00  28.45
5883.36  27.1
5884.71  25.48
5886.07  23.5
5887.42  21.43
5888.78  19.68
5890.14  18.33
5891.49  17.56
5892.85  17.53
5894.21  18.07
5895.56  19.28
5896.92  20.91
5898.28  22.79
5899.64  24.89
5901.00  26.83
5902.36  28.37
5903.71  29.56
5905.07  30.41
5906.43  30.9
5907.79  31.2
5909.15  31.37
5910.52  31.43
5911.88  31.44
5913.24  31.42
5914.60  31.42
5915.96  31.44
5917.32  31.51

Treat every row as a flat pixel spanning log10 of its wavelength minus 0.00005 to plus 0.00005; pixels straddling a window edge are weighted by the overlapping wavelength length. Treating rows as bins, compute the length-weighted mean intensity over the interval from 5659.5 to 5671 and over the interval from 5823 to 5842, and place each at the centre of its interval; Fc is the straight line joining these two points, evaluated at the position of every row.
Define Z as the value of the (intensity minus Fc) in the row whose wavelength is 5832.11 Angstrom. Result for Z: -0.12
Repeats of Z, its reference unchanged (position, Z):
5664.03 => -0.26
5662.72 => -0.45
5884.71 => -7.59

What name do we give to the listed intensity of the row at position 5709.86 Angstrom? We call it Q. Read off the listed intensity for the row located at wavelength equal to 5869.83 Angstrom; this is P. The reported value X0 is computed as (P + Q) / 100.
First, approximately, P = 32.13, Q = 28.54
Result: 0.607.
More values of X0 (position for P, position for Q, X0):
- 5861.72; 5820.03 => 0.631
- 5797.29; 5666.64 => 0.616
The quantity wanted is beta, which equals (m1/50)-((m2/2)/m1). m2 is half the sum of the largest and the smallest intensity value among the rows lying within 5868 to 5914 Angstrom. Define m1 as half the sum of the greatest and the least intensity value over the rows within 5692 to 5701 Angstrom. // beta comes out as 0.178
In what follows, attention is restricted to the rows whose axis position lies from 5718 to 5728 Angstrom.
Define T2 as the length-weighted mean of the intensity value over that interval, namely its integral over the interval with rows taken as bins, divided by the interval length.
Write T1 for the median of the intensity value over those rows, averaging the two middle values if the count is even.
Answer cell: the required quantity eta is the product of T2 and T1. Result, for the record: 974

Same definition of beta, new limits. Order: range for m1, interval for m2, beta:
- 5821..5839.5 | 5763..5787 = 0.169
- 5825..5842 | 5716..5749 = 0.169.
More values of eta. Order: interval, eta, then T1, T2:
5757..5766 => 981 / 31.3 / 31.3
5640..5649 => 909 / 30.1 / 30.2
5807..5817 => 1031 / 32.1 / 32.1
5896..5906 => 703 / 26.8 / 26.2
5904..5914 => 975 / 31.4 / 31.1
